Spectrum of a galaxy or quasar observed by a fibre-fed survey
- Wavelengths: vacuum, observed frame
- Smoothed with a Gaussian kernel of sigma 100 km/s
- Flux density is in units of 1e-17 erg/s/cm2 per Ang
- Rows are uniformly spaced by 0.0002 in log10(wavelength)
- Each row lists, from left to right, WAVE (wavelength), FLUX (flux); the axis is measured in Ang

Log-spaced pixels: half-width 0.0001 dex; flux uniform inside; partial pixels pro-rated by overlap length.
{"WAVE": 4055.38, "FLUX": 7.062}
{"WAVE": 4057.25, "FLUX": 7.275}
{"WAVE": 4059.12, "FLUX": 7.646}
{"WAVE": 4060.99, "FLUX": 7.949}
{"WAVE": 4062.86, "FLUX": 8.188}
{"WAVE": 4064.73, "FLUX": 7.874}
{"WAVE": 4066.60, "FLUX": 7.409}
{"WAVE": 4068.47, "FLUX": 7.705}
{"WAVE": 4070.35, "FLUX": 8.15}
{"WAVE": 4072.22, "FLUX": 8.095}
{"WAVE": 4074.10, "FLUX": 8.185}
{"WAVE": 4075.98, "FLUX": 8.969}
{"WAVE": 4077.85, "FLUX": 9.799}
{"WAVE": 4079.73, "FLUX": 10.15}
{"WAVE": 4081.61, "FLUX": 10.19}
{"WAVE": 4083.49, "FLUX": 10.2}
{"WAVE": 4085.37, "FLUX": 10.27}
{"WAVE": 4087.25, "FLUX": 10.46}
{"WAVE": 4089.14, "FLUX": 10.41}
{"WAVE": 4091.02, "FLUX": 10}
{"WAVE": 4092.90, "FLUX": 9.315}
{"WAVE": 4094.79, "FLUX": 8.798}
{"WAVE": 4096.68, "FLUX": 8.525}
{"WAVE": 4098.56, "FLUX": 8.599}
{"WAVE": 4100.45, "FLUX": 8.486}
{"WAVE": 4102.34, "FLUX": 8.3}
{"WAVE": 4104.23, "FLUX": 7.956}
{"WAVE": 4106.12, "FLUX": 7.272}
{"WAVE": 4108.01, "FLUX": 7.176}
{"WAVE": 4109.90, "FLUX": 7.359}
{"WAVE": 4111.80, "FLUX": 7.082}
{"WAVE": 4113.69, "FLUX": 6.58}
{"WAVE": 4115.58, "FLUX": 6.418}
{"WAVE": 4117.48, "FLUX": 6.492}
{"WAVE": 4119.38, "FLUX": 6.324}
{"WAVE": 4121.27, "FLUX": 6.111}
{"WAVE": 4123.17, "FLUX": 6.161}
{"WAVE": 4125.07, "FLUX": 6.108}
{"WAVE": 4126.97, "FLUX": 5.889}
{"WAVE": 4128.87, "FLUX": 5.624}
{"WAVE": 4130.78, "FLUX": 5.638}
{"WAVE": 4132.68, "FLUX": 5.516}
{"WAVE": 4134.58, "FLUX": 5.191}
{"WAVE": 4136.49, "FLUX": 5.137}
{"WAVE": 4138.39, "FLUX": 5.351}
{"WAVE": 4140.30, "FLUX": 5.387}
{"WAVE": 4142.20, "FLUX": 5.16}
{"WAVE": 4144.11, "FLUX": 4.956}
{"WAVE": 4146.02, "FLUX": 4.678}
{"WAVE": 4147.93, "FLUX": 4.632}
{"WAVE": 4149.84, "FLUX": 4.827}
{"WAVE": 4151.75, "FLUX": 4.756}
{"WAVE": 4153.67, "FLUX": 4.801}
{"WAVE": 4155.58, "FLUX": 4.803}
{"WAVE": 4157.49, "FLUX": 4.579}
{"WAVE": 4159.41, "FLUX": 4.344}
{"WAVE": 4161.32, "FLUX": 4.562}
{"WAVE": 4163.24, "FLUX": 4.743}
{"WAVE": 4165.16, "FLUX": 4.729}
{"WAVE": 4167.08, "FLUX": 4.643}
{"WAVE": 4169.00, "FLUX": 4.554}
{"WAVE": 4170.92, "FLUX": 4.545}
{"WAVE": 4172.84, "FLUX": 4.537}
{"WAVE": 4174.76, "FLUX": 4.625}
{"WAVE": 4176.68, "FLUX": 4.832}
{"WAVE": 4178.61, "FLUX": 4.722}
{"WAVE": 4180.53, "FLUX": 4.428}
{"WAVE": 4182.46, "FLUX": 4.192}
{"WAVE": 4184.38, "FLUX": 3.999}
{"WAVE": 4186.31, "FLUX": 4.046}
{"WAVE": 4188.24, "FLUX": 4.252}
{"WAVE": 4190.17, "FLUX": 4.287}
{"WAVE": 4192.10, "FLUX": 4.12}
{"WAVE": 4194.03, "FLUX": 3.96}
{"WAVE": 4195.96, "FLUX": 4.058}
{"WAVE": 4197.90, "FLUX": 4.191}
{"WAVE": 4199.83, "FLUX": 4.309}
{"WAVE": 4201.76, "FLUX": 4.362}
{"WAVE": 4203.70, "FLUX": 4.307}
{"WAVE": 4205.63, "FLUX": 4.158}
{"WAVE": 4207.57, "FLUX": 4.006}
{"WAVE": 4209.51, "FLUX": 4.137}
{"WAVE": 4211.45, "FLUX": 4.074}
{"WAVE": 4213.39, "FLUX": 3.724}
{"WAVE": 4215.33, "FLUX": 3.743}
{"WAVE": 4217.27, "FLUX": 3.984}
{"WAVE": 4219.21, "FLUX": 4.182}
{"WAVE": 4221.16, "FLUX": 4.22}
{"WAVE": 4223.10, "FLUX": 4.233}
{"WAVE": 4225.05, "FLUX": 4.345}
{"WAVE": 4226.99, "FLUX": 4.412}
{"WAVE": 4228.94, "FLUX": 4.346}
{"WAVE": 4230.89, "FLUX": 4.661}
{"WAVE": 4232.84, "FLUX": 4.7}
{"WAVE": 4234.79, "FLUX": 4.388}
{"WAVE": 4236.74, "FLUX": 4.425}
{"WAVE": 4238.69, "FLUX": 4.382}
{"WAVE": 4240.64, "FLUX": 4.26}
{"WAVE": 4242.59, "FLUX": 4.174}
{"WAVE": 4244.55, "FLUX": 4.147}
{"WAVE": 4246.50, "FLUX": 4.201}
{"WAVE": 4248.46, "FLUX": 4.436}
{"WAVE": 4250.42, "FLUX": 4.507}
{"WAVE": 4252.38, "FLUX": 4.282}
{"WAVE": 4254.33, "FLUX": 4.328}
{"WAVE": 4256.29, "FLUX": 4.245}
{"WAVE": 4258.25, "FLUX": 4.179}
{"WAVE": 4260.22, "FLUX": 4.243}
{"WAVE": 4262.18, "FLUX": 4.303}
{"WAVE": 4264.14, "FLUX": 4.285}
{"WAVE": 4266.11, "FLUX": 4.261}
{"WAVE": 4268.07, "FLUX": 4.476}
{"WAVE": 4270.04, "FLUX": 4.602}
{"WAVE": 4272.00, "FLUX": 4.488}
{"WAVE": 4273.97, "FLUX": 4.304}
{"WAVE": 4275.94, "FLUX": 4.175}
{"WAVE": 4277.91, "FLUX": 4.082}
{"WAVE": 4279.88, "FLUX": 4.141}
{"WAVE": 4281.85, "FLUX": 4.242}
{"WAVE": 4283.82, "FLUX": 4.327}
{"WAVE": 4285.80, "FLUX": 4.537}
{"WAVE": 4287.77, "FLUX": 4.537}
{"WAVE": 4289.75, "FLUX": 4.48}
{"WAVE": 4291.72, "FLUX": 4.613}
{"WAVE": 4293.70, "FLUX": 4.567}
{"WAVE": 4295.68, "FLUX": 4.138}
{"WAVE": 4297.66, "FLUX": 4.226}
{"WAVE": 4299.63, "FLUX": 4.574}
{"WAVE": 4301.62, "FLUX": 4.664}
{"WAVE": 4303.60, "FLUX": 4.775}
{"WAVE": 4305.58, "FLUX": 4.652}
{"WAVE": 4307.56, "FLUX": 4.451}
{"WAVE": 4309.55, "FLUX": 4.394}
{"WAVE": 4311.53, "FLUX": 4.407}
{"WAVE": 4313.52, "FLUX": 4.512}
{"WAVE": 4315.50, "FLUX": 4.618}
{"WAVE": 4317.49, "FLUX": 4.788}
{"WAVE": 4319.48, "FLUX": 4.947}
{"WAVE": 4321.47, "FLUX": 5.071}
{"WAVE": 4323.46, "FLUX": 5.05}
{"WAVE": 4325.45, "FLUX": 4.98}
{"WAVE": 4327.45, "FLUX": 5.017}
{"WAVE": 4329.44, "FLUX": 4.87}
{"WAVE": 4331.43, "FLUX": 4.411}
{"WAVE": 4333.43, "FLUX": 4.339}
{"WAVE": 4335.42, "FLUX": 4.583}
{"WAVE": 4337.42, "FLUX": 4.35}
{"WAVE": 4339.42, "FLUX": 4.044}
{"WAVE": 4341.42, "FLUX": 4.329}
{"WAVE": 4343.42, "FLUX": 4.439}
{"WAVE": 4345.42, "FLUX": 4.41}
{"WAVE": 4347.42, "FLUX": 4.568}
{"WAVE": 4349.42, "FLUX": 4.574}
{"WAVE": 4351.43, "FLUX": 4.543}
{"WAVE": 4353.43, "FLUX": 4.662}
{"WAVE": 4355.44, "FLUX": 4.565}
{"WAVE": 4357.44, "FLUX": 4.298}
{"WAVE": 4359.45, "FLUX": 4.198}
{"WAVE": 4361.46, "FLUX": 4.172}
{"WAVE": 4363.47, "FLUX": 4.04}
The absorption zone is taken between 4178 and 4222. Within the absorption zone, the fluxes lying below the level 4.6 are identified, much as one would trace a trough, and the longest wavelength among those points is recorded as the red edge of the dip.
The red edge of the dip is 4221.16 Ang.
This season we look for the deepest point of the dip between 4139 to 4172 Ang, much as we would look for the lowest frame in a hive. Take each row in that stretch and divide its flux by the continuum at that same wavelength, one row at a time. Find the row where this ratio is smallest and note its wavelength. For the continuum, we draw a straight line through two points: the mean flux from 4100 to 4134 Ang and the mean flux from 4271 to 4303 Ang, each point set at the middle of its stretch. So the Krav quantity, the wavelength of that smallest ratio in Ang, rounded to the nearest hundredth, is 4159.41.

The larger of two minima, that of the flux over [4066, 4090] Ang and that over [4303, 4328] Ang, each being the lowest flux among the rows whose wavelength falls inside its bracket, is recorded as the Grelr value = 7.4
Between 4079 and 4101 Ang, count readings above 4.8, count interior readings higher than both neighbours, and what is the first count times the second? 24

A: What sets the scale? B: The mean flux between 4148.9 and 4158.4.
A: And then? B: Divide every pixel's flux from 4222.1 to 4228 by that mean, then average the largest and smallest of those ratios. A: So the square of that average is 0.83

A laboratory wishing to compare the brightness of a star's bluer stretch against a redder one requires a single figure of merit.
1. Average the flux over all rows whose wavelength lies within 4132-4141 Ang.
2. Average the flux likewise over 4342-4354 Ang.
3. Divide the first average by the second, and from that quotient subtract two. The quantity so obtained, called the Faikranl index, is -0.83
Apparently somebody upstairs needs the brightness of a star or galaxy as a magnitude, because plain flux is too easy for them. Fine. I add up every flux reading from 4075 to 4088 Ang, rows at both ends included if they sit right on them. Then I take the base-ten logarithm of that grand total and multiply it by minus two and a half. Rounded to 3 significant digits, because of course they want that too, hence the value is -4.61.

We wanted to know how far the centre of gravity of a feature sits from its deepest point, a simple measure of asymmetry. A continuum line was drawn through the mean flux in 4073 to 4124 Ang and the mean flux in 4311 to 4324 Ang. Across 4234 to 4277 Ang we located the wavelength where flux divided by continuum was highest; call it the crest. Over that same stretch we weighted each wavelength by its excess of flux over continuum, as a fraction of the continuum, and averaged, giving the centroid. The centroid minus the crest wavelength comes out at -16.1 Ang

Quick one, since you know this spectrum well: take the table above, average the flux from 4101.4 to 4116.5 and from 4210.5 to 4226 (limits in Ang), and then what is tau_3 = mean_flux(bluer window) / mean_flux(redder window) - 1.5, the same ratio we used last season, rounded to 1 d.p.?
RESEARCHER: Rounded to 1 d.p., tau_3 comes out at 0.3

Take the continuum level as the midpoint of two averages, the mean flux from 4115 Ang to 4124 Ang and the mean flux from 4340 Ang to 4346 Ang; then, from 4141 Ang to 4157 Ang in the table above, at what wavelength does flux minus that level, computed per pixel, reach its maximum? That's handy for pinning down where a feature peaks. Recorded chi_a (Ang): 4142.20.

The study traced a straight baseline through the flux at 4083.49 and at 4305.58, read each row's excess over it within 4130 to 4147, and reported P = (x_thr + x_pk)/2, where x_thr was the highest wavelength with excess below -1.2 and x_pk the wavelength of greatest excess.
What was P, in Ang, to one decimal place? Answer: 4138.4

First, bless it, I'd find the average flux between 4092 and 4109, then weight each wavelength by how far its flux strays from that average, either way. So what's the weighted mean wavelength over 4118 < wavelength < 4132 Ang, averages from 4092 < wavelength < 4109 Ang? 4125.5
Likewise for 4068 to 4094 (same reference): 4084.0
